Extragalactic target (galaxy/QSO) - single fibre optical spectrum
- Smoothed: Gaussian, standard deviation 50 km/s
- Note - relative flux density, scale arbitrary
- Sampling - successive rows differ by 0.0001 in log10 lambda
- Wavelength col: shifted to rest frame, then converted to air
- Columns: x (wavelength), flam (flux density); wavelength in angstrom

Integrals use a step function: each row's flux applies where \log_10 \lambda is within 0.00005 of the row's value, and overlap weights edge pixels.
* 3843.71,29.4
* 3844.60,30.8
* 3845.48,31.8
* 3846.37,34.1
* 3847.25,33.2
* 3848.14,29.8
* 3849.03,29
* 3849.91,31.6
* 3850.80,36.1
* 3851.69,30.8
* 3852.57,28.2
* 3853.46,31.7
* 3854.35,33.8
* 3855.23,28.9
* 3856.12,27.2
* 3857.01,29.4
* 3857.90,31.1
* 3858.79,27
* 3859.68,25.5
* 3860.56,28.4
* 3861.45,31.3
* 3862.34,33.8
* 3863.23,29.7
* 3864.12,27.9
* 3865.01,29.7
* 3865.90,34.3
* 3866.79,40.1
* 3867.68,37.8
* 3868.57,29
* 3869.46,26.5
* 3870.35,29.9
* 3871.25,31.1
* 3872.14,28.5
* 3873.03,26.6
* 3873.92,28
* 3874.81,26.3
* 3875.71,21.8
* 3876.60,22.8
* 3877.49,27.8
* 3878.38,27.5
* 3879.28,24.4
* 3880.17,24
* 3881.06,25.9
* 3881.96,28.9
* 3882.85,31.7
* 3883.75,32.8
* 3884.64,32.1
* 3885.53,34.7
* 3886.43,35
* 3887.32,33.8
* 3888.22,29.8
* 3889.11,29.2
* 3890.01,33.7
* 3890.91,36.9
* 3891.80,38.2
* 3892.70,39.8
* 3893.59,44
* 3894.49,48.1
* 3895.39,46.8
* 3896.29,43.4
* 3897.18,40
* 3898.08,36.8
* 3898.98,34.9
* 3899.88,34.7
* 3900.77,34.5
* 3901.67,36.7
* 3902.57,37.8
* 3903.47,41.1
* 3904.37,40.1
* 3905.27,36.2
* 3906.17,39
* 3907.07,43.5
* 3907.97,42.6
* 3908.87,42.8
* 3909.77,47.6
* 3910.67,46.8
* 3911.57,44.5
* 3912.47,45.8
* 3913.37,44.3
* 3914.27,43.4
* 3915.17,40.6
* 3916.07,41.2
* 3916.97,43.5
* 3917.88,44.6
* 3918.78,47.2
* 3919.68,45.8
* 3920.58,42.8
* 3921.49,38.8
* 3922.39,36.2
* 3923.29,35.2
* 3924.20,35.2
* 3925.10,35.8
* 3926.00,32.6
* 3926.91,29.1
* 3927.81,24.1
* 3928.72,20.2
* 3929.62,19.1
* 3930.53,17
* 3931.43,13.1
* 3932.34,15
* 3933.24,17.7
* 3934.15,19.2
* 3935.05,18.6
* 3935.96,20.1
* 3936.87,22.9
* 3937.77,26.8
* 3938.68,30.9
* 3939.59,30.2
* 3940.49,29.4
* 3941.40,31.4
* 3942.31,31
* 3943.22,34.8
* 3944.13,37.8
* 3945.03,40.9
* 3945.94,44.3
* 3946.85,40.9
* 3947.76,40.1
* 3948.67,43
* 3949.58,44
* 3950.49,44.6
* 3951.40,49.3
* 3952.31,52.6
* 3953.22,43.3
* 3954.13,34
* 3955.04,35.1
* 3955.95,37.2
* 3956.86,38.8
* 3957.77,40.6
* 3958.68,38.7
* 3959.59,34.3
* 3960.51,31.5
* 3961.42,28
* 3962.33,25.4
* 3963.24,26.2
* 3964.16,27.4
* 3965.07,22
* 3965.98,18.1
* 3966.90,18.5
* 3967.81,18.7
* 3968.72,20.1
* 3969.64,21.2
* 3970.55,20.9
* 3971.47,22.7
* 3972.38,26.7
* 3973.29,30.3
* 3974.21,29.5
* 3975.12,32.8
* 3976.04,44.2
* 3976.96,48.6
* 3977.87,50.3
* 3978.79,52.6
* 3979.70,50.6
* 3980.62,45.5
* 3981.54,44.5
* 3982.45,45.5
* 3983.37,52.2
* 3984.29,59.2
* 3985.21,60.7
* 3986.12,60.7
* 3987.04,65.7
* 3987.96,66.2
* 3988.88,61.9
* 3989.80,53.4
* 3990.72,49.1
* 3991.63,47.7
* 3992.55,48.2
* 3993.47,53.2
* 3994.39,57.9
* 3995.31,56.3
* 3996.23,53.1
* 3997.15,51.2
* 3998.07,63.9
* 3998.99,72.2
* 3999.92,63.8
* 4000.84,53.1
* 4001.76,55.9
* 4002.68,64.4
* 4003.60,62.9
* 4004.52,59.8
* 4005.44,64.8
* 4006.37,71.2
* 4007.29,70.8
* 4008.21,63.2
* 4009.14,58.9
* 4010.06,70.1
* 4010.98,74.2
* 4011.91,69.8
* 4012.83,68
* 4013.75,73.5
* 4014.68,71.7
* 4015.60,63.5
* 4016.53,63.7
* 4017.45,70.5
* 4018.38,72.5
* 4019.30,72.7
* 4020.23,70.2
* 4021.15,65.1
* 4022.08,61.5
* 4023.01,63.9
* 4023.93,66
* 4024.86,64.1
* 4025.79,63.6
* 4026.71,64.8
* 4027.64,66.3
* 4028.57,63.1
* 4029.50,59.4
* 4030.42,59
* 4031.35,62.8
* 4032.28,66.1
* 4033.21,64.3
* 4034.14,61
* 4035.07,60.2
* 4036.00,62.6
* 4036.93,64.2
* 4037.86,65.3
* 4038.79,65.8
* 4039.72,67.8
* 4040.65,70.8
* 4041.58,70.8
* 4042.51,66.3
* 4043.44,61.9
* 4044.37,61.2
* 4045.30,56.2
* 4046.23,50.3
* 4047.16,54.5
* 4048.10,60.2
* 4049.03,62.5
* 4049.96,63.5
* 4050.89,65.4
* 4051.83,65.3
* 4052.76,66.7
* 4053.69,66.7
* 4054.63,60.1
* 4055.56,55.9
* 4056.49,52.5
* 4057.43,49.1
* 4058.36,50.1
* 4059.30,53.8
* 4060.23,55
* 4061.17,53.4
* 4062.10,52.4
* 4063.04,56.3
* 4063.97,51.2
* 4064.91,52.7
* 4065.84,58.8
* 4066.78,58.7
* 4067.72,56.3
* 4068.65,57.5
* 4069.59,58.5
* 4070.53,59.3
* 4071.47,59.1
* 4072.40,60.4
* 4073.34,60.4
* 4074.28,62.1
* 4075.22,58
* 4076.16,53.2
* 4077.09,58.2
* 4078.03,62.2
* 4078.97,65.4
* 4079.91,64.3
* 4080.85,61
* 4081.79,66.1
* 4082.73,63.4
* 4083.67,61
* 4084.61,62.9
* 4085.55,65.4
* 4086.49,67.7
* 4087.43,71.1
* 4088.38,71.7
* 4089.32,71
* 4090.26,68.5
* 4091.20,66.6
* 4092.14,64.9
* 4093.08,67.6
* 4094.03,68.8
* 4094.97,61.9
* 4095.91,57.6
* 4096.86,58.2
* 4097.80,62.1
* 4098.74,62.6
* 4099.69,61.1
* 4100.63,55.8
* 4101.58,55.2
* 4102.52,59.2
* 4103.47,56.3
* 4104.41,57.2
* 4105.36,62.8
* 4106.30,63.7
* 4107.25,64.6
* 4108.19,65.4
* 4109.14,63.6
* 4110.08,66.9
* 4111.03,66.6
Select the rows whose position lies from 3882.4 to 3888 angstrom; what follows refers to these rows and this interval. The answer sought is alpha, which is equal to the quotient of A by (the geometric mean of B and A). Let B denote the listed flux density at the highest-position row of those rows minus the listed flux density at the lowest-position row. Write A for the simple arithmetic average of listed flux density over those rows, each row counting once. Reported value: 4.0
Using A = 33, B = 2.1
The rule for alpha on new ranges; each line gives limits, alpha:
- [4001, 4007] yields 2.0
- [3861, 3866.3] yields 3.2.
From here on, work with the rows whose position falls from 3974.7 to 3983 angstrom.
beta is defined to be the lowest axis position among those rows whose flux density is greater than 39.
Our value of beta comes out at 3976.04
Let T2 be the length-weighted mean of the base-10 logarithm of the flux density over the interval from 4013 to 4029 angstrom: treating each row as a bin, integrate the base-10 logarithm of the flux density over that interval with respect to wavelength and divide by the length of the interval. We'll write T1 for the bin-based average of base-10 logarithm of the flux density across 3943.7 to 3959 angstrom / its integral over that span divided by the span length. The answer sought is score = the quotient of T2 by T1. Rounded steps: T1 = 1.6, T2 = 1.82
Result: 1.13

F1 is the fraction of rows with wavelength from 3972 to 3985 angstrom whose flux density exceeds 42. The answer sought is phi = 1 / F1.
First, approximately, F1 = 0.71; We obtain 1.40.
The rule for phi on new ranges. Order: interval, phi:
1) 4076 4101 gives 1.00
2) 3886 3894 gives 9.00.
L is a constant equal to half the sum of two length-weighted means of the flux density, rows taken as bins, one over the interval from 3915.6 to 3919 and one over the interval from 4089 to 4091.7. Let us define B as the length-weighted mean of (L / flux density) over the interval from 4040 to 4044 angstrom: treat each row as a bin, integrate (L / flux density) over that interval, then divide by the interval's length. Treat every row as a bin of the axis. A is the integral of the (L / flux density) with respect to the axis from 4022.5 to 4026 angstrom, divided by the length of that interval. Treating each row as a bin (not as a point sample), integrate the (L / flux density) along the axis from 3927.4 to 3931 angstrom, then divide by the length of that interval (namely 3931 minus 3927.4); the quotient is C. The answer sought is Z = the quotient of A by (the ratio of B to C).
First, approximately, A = 0.9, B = 0.84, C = 2.9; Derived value 3.0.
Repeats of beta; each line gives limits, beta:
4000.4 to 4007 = 4000.84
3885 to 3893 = 3892.70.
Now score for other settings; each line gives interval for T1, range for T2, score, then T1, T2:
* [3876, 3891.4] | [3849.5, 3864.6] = 1.00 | 1.5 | 1.48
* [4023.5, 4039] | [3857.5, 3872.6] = 0.82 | 1.8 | 1.48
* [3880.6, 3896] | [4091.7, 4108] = 1.16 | 1.5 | 1.79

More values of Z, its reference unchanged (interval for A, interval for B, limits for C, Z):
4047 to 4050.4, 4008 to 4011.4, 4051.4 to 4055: 1.0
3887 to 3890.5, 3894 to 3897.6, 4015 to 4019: 1.2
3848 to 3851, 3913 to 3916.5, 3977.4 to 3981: 1.5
